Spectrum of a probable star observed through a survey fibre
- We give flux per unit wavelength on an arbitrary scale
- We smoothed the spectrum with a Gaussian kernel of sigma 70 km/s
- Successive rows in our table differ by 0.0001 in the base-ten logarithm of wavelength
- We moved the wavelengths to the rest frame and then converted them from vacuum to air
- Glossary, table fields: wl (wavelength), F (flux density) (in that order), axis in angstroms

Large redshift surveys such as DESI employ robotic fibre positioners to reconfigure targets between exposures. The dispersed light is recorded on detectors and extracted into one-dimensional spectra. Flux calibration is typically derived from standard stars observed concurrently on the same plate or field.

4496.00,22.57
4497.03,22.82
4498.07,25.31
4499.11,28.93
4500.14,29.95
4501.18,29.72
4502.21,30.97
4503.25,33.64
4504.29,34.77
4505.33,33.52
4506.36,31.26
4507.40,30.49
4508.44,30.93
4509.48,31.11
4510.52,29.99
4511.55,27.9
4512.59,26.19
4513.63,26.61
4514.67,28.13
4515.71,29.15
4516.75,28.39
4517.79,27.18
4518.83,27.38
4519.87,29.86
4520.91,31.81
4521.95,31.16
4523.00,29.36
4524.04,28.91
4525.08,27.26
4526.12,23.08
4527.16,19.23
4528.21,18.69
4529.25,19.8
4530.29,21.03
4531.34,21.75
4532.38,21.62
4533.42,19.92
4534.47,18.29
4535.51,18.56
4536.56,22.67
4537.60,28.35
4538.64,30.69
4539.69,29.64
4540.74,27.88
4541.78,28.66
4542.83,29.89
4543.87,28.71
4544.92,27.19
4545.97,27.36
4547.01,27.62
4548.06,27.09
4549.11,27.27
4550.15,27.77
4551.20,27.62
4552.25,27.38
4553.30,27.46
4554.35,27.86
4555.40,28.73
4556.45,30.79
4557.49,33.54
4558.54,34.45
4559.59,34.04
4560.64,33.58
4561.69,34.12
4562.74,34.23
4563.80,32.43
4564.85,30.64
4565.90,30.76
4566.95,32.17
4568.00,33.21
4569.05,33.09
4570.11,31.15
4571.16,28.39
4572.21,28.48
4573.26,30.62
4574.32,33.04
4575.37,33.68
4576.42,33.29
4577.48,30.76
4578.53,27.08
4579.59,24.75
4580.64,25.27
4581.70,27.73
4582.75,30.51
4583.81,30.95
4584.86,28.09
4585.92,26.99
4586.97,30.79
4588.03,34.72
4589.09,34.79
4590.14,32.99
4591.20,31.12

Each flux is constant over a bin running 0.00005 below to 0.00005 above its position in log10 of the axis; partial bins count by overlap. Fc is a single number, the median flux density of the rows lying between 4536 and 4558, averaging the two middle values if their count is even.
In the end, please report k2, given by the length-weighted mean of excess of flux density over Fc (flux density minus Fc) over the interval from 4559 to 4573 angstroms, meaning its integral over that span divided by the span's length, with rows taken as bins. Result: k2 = 4.1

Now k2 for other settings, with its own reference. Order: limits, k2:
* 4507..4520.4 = 0.8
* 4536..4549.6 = 0.0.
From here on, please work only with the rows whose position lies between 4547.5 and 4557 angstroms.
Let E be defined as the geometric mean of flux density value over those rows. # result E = 28.0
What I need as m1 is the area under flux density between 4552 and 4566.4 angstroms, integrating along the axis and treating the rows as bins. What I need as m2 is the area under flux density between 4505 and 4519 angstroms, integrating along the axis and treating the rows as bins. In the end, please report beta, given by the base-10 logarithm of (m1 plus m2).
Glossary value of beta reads 2.94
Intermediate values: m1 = 454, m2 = 408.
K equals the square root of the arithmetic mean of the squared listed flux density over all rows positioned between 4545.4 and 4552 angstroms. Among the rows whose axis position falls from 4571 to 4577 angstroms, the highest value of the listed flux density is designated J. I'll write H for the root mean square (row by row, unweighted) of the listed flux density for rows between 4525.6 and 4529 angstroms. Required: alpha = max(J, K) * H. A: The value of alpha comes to 688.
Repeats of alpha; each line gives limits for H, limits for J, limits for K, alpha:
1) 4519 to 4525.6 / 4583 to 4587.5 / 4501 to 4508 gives 955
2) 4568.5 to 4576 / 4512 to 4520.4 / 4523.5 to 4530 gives 934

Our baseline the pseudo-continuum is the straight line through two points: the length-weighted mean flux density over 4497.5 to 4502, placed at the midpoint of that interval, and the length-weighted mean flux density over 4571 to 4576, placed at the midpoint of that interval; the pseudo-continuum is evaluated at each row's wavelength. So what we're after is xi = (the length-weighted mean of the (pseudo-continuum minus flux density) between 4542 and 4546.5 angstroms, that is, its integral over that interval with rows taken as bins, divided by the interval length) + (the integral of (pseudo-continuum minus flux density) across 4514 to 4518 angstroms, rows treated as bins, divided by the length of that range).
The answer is 2.7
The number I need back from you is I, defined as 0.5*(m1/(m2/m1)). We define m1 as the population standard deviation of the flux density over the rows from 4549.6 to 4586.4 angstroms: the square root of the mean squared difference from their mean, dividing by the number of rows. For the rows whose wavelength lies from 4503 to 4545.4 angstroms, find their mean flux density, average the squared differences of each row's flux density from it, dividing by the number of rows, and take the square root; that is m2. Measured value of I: 0.9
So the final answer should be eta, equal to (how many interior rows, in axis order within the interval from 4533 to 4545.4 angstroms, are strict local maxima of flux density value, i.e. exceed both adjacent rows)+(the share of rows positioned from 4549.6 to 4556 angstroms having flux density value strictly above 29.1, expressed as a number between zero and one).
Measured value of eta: 2.0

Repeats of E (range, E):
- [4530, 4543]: 24.1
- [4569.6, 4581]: 29.5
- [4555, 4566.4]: 32.4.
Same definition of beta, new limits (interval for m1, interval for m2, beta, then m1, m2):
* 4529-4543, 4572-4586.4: 2.88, 338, 423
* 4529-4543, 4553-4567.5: 2.90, 338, 462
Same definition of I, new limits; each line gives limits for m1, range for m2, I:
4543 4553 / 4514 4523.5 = 0.1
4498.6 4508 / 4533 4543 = 0.4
